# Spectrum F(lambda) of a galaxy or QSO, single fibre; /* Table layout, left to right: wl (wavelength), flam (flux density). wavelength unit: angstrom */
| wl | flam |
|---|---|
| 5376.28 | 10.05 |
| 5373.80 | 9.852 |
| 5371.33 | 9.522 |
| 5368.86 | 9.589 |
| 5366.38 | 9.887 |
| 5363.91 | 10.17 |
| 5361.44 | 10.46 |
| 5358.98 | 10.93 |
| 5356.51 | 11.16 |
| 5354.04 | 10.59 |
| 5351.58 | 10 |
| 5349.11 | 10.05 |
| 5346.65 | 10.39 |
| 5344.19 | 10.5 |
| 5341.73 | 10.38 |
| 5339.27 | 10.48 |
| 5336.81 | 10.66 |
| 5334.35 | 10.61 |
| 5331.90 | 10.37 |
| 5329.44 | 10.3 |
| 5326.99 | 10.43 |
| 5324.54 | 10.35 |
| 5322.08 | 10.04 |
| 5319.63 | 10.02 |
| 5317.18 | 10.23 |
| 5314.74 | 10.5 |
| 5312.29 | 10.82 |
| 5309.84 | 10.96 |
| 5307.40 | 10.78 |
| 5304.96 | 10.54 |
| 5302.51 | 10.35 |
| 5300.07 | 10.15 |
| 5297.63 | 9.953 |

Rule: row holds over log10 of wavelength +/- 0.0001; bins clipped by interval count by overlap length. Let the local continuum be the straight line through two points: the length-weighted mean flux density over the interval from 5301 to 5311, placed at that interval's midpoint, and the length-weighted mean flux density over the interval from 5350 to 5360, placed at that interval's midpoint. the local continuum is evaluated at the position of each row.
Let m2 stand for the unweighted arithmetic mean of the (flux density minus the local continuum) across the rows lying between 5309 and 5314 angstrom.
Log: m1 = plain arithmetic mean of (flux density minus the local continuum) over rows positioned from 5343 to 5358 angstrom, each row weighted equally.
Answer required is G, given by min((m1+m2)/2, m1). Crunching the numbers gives -0.19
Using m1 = -0.19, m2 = 0.25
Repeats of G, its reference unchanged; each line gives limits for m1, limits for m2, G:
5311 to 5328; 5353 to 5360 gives -0.30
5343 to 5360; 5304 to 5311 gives -0.12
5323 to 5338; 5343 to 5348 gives -0.19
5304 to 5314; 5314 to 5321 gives -0.13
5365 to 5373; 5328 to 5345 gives -0.97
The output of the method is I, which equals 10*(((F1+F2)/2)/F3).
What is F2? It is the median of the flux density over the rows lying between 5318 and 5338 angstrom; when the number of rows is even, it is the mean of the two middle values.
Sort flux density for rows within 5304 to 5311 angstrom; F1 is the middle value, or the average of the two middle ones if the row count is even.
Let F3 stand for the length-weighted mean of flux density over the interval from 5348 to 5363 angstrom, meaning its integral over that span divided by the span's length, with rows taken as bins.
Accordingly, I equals 10.0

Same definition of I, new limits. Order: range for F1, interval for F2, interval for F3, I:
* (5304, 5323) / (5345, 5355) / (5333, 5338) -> 9.8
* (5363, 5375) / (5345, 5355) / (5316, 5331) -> 9.8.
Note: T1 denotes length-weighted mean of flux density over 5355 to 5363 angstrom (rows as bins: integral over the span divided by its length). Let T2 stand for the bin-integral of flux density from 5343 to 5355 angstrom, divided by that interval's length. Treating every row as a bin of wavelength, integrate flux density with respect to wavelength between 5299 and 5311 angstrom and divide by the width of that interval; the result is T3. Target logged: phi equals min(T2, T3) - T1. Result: -0.5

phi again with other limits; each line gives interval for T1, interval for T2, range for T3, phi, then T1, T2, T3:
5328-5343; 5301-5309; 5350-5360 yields 0.1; 10.5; 10.6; 10.64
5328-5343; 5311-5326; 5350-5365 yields -0.1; 10.5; 10.3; 10.54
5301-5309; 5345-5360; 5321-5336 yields -0.2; 10.6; 10.5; 10.36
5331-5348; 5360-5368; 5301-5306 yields -0.3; 10.5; 10.2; 10.41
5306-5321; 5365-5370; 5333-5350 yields -0.8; 10.6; 9.7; 10.45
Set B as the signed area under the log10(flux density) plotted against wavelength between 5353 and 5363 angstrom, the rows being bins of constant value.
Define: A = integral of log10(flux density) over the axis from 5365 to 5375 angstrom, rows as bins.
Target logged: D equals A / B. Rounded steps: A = 9.9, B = 10.3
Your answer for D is 0.96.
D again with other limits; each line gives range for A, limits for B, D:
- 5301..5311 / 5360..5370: 1.03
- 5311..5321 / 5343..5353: 1.01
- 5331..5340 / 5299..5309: 0.90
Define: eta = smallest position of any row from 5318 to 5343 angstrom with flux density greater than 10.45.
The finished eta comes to 5334.35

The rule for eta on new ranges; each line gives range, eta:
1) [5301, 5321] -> 5304.96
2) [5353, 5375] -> 5354.04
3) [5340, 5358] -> 5344.19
